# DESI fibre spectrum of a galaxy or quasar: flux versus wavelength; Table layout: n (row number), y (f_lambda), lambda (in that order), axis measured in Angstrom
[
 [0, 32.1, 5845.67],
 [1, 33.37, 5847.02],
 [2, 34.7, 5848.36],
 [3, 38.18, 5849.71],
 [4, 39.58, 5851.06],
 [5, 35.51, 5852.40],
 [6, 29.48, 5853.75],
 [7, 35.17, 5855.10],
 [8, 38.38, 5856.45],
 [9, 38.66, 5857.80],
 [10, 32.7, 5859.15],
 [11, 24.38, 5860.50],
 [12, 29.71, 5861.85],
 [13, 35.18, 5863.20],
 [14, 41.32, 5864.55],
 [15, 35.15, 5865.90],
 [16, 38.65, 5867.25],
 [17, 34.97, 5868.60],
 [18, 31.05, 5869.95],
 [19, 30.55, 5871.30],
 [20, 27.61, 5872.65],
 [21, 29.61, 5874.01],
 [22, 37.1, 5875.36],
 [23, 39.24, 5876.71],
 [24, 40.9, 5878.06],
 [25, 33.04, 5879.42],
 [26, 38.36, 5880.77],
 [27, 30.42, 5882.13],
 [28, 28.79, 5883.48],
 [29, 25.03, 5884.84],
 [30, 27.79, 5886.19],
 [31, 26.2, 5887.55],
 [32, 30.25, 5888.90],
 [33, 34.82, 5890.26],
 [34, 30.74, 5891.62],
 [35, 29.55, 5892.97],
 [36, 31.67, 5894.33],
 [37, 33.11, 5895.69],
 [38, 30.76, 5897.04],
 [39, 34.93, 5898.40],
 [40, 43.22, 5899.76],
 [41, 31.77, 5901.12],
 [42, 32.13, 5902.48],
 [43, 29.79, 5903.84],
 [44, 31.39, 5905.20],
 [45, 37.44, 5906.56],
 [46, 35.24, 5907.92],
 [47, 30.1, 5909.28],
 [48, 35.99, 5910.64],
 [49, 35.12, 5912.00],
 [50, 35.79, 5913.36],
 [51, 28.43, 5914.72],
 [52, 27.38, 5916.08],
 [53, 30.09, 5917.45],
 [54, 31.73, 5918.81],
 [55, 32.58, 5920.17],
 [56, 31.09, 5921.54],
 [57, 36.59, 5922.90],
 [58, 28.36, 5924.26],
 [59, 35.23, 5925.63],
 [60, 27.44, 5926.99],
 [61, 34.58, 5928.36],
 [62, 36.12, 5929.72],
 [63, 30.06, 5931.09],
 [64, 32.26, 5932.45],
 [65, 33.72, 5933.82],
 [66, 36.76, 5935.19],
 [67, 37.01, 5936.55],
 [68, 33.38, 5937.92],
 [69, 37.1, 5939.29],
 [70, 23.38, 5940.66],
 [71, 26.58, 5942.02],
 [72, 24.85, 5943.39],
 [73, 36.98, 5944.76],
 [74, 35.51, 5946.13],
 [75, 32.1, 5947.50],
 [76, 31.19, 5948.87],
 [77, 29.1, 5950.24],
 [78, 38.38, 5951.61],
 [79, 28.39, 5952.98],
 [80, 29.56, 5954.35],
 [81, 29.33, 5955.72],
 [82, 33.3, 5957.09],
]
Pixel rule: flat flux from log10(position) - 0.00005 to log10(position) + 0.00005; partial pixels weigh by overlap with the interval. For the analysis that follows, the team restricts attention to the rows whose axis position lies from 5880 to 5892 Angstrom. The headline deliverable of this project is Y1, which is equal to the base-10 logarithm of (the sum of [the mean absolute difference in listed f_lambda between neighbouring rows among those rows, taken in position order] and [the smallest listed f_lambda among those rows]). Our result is 1.46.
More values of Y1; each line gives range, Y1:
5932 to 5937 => 1.53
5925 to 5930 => 1.52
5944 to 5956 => 1.50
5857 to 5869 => 1.48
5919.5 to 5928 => 1.52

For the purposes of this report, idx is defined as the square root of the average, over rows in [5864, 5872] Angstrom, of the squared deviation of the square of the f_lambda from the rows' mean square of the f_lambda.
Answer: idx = 274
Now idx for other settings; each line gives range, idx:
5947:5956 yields 214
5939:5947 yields 361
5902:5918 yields 210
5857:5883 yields 314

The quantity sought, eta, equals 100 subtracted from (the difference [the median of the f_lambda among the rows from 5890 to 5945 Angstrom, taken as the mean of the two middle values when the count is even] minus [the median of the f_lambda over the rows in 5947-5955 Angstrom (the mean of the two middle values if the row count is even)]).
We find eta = -98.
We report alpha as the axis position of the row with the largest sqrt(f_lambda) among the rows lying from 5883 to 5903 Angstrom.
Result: 5899.76 Angstrom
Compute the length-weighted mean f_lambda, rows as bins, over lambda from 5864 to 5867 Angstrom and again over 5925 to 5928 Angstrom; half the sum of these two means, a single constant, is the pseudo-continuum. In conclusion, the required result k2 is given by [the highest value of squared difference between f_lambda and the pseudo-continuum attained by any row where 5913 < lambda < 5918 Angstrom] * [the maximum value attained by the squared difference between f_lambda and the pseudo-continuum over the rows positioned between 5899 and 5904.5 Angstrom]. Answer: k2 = 3914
